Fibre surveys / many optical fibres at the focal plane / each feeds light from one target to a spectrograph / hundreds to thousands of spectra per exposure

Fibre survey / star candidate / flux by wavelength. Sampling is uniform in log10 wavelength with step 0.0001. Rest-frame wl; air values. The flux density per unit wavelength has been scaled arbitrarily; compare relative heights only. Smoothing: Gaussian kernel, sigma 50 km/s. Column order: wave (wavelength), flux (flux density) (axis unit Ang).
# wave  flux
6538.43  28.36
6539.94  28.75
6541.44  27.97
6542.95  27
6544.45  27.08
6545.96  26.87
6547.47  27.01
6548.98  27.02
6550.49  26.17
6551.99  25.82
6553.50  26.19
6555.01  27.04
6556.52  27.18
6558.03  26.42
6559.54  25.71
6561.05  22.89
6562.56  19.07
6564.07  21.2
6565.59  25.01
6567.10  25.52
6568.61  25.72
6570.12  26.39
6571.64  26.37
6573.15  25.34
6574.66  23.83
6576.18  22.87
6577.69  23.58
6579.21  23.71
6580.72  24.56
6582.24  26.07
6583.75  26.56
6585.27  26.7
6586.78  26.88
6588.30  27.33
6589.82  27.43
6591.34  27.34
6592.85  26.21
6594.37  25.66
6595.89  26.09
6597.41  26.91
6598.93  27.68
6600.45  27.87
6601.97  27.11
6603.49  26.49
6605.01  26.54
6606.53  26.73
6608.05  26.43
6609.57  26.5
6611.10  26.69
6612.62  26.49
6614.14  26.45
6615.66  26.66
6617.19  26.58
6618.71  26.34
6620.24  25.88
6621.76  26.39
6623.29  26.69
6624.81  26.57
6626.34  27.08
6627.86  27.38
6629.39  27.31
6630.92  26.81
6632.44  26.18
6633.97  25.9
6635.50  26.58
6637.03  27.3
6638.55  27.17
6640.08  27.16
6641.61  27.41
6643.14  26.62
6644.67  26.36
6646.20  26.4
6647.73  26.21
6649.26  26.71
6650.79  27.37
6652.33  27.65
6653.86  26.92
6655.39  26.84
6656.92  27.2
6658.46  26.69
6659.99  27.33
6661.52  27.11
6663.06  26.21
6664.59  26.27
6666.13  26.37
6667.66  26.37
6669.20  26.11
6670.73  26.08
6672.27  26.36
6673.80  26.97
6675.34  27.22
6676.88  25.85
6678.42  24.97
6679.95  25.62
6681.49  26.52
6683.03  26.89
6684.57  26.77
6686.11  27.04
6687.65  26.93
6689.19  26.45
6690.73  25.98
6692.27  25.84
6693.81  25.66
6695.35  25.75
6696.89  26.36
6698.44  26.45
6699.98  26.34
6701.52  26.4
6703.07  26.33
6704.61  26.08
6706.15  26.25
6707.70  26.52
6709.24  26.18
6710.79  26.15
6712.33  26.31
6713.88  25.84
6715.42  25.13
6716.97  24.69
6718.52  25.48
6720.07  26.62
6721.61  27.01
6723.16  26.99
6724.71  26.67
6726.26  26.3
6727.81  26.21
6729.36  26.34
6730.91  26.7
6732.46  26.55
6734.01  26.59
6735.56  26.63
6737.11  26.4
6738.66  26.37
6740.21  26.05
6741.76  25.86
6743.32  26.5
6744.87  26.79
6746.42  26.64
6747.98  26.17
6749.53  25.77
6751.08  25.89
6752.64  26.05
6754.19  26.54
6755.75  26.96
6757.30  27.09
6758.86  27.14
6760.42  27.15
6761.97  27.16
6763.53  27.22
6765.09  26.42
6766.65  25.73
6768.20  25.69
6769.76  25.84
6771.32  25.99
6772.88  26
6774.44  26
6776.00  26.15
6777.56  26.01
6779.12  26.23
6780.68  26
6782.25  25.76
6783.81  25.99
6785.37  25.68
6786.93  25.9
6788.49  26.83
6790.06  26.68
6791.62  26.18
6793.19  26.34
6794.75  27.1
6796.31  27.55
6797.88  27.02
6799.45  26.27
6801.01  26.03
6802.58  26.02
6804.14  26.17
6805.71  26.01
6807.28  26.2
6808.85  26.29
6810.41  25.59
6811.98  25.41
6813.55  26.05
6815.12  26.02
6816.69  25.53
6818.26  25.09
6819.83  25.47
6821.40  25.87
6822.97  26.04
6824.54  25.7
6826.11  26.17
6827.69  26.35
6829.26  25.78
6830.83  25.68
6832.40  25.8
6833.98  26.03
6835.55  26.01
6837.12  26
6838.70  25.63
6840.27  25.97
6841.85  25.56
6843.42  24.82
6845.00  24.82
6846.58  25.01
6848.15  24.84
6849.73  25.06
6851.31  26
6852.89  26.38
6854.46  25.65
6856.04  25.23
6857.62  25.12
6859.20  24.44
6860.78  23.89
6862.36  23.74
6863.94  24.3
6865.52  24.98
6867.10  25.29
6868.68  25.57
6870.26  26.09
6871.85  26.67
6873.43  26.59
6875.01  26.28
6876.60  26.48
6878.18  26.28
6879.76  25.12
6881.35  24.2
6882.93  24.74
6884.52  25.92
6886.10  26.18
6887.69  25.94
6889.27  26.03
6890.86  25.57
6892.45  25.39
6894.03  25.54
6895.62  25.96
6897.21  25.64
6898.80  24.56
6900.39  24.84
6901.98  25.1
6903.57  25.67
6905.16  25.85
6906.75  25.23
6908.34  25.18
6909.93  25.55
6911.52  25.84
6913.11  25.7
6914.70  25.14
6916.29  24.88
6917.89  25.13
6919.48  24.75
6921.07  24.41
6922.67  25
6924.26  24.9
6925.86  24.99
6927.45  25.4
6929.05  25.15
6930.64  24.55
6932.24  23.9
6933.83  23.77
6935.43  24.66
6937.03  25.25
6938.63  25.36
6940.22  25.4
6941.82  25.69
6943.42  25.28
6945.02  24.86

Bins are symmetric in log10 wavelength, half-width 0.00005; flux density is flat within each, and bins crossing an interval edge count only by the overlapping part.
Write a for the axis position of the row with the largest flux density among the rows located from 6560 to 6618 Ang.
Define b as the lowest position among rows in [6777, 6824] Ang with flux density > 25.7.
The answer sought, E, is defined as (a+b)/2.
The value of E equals 6689.0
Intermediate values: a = 6600.45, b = 6777.56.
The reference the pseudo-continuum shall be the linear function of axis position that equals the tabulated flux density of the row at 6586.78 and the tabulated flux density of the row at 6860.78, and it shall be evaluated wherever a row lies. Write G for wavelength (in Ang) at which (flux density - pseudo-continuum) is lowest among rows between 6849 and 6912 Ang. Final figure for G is 6862.36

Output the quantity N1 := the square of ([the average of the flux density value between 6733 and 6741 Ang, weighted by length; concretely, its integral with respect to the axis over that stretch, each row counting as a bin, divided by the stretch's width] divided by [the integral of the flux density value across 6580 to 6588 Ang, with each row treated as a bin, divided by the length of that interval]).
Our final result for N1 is 1.02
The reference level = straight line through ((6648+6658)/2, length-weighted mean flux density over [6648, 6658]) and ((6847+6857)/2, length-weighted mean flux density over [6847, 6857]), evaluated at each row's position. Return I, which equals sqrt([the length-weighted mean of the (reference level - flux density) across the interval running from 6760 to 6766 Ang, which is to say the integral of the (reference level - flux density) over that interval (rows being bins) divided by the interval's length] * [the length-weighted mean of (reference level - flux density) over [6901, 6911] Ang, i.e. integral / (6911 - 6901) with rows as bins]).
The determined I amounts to 0.50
